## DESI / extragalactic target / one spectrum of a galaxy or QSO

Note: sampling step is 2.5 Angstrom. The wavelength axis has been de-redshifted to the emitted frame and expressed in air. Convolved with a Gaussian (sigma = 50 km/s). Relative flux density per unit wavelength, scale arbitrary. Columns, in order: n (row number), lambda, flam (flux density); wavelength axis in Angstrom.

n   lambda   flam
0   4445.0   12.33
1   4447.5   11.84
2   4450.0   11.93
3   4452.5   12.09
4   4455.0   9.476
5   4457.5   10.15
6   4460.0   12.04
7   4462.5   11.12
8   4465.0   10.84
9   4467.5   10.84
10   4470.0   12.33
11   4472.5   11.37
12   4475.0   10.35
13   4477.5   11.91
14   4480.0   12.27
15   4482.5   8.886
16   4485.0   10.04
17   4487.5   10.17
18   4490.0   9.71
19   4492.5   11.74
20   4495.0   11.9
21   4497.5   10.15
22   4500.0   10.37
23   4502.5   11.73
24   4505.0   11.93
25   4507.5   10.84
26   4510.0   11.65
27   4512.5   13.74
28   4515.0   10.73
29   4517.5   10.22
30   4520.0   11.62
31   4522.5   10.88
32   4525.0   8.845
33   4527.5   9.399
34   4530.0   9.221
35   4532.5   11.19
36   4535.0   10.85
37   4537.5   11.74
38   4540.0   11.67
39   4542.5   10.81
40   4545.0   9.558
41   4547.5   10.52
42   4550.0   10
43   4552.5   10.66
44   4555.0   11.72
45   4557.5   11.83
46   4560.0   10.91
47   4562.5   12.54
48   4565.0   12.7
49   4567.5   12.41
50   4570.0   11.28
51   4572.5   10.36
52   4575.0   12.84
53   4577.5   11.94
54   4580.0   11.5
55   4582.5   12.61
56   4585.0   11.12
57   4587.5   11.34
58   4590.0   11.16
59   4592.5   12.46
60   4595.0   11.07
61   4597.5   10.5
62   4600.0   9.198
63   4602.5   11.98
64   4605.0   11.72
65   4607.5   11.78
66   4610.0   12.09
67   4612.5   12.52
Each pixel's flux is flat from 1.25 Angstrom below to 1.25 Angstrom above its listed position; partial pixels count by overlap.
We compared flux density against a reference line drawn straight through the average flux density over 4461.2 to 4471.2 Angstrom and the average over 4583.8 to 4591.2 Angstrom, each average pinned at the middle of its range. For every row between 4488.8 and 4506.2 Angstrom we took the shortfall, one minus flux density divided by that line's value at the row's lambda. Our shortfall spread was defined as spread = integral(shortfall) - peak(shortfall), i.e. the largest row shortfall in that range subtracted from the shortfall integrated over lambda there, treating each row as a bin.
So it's 0.15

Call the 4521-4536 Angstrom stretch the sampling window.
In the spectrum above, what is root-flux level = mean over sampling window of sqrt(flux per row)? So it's 3.17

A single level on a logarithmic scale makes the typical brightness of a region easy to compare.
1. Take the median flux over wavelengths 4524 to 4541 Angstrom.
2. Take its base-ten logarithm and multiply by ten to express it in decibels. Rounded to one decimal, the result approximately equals 10.4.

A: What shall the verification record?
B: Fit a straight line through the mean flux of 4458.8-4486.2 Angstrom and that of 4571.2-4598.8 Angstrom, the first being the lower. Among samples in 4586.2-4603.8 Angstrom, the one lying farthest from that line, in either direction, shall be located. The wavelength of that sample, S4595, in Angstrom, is 4600.0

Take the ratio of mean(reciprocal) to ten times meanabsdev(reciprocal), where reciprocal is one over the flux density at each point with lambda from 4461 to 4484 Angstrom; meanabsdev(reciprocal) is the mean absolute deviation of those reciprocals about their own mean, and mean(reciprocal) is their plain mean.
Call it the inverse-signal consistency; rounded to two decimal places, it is 1.36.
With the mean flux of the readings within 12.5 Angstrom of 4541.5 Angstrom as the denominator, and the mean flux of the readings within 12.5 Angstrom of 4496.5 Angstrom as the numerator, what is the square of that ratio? 1.04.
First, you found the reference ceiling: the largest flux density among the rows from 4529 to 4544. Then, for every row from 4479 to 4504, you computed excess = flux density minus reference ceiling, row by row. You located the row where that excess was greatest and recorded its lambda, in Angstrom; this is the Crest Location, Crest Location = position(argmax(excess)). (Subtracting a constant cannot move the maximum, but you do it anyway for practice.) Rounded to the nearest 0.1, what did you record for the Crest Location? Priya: 4480.0 Angstrom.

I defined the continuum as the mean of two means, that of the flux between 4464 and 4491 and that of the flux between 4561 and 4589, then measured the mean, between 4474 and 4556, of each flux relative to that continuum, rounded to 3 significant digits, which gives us 0.955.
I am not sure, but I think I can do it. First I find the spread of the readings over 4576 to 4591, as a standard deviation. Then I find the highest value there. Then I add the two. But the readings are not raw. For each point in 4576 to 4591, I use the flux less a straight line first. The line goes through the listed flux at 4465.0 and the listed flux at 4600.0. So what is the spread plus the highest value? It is 3.7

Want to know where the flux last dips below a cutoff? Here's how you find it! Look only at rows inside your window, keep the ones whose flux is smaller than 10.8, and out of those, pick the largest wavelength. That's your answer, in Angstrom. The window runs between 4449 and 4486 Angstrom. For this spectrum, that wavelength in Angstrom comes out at 4485.0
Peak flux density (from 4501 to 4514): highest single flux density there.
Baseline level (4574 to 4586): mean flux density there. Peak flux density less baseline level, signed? 1.7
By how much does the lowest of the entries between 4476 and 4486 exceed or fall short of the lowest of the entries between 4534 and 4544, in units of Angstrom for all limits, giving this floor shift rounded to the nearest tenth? -1.9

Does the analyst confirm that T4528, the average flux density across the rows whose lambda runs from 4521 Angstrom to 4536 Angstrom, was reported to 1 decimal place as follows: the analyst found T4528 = 10.1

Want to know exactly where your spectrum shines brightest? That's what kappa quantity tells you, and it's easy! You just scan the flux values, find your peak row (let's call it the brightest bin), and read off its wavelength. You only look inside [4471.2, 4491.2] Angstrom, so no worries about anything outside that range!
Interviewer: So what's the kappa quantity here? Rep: 4480.0 Angstrom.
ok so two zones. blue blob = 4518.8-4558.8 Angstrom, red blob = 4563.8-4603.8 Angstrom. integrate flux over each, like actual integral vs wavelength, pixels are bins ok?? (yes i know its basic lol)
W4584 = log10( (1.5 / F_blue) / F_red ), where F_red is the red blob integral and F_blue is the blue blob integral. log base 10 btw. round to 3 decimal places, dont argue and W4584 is -5.117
